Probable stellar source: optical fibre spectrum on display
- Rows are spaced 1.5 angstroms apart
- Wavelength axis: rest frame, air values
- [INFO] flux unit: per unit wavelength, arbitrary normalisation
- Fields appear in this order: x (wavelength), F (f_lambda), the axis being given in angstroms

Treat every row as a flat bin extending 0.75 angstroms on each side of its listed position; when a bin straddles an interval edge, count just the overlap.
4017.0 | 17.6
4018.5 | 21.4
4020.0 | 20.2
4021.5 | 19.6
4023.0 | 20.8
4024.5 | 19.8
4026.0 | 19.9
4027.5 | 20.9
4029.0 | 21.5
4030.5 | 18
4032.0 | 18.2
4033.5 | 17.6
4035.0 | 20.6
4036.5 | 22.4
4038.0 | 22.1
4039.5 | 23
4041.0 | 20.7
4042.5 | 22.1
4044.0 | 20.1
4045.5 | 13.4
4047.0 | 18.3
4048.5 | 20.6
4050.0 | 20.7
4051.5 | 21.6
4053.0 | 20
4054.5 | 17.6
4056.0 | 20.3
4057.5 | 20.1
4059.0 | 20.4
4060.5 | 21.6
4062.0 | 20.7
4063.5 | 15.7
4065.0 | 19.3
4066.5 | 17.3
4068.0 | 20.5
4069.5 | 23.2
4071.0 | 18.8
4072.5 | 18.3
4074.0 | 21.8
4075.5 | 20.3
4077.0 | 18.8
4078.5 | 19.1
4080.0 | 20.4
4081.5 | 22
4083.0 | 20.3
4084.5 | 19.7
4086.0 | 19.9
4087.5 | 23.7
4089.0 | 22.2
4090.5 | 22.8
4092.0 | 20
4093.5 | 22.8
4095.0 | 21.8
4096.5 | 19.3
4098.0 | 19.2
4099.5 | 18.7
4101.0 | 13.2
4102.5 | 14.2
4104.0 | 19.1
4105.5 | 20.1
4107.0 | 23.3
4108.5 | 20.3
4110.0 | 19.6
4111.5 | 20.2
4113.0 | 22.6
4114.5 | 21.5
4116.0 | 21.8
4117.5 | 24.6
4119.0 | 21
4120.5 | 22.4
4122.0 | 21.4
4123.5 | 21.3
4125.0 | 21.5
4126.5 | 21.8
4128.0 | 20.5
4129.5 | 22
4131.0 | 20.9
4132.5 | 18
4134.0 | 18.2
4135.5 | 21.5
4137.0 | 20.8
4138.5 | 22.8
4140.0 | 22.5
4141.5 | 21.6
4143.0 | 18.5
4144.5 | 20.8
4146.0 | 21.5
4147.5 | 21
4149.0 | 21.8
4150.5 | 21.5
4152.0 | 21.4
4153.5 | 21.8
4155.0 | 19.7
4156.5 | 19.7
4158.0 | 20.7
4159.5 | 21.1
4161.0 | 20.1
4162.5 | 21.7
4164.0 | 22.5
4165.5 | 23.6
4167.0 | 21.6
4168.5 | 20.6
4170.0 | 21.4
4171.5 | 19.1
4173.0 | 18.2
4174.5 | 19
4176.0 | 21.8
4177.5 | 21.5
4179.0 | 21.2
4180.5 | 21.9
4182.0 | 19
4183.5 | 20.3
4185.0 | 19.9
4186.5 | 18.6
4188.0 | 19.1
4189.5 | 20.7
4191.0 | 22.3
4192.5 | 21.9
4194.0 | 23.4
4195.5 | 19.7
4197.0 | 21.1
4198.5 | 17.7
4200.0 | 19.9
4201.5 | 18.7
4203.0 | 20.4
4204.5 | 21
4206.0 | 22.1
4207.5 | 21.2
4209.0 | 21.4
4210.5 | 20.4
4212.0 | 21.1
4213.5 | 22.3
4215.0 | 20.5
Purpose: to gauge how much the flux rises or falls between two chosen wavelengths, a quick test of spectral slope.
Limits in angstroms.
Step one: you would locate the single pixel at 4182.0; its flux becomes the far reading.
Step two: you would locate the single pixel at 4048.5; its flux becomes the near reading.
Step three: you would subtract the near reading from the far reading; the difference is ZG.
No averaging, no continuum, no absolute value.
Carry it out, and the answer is -1.6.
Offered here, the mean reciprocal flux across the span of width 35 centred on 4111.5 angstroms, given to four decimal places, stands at 0.0499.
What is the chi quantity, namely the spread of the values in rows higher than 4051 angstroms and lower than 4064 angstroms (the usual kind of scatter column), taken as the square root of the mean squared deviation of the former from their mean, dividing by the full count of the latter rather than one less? 1.82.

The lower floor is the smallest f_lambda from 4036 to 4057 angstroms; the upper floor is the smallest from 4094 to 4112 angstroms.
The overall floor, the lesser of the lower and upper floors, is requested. 13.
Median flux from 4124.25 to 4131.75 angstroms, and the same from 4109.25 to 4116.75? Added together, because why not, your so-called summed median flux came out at 43.0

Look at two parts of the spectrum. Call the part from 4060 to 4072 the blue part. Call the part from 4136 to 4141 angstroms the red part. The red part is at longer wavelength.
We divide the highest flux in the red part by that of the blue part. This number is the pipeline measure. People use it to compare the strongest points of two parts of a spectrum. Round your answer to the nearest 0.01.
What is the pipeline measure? 0.98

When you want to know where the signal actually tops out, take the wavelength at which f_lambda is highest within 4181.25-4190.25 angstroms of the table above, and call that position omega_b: 4189.5 angstroms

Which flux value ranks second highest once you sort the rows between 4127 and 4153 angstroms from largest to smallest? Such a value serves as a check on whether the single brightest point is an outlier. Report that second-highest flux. 22.5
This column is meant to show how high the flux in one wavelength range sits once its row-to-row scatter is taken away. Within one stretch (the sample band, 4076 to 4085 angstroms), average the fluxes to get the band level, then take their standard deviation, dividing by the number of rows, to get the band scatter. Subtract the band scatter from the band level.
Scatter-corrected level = 19.0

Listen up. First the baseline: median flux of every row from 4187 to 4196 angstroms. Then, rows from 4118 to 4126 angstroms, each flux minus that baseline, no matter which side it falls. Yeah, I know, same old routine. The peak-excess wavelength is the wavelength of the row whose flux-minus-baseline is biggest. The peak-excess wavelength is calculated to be 4120.5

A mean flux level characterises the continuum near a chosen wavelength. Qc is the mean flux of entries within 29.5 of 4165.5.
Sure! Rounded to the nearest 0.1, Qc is 20.9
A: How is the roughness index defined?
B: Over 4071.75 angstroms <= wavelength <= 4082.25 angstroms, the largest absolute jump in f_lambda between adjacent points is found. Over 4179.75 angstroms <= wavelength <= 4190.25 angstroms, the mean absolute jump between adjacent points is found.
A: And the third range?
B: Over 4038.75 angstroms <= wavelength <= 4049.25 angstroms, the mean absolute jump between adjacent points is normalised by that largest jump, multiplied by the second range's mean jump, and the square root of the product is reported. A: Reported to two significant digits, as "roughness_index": 1.1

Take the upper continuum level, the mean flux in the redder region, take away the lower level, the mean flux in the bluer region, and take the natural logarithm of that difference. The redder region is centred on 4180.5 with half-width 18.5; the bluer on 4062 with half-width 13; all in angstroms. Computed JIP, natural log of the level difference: -0.2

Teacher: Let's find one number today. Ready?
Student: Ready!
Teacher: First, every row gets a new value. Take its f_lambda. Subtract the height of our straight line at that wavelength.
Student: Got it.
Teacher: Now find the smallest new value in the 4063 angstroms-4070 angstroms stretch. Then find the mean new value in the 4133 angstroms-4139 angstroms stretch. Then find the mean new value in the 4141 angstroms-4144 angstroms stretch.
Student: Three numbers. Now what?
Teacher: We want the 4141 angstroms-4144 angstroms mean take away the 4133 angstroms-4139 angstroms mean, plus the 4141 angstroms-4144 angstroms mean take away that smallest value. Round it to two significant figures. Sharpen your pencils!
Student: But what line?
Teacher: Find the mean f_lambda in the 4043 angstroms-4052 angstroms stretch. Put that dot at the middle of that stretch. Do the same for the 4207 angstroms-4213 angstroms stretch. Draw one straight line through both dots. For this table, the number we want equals 2.6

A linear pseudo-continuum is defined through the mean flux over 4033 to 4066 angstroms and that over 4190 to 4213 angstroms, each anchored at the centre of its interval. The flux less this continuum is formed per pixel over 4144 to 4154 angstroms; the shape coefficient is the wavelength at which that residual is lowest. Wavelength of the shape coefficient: 4144.5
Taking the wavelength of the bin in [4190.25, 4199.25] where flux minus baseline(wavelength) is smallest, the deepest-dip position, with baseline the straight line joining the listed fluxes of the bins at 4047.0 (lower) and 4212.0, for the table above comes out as 4198.5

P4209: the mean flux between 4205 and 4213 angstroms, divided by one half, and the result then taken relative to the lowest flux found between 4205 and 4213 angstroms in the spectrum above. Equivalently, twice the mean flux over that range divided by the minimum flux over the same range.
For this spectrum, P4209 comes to 2.08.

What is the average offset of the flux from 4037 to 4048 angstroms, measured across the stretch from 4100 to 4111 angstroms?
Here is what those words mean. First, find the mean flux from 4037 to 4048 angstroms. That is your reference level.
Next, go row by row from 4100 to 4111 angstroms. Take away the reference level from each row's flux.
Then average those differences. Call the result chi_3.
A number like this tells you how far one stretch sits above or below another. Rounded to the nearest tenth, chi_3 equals -1.4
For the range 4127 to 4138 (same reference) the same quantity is 0.3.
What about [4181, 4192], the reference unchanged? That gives 0.0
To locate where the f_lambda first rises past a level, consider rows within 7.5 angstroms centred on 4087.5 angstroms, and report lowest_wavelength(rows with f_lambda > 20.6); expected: 4087.5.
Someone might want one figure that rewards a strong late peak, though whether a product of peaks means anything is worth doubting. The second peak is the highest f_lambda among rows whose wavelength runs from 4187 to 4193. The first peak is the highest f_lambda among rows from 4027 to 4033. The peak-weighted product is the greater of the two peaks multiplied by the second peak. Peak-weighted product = 497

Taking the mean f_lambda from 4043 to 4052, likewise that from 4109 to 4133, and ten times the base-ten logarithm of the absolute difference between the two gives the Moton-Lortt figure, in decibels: 3.4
